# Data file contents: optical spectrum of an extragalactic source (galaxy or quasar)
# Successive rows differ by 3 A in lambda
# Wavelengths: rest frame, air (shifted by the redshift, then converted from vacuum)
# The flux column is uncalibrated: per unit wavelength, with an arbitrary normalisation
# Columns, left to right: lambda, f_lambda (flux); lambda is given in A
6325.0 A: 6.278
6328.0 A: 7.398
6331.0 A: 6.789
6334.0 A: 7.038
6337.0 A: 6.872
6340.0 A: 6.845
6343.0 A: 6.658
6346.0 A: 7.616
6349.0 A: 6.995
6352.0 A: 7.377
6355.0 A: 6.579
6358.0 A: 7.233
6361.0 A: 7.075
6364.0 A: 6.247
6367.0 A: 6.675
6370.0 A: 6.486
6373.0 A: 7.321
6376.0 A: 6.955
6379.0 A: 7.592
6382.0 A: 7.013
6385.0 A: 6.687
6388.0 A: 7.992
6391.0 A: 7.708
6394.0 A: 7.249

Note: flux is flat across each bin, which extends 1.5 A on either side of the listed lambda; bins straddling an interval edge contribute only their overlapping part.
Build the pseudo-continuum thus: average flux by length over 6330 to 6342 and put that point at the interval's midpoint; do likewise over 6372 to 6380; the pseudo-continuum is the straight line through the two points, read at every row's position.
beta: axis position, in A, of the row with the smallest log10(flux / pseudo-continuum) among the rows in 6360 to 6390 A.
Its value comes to 6364.0 A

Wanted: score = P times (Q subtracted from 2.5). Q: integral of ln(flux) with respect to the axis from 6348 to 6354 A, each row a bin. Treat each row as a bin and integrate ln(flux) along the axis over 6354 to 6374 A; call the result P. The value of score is -356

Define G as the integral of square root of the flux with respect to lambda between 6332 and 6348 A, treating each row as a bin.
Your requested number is 42.3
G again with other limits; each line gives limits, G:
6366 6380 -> 37.0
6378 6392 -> 38.0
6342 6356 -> 37.2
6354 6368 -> 36.4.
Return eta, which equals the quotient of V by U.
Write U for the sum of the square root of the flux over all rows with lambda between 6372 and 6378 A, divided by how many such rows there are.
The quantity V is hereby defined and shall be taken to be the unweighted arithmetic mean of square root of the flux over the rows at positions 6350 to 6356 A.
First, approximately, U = 2.67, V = 2.64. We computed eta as 0.99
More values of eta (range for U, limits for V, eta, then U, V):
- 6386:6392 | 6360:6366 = 0.92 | 2.80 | 2.58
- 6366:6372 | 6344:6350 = 1.05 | 2.57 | 2.70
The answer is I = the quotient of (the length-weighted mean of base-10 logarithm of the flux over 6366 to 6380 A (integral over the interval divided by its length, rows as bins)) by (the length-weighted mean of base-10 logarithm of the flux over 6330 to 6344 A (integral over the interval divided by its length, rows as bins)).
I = 1.01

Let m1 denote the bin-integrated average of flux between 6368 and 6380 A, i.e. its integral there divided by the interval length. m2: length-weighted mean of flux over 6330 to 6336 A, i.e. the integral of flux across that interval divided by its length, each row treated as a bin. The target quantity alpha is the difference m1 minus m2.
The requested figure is 0.1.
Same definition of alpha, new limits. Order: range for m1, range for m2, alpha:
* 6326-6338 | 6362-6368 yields 0.5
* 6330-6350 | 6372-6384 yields -0.2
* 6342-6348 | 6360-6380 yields 0.3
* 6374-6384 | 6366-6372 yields 0.5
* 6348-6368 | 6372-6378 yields -0.3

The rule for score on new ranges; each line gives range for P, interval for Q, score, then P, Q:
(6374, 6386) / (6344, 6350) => -221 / 23.5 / 12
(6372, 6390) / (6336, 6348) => -744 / 35.7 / 23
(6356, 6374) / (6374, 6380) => -324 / 34.5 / 12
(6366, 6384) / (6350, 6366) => -994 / 35.0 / 31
